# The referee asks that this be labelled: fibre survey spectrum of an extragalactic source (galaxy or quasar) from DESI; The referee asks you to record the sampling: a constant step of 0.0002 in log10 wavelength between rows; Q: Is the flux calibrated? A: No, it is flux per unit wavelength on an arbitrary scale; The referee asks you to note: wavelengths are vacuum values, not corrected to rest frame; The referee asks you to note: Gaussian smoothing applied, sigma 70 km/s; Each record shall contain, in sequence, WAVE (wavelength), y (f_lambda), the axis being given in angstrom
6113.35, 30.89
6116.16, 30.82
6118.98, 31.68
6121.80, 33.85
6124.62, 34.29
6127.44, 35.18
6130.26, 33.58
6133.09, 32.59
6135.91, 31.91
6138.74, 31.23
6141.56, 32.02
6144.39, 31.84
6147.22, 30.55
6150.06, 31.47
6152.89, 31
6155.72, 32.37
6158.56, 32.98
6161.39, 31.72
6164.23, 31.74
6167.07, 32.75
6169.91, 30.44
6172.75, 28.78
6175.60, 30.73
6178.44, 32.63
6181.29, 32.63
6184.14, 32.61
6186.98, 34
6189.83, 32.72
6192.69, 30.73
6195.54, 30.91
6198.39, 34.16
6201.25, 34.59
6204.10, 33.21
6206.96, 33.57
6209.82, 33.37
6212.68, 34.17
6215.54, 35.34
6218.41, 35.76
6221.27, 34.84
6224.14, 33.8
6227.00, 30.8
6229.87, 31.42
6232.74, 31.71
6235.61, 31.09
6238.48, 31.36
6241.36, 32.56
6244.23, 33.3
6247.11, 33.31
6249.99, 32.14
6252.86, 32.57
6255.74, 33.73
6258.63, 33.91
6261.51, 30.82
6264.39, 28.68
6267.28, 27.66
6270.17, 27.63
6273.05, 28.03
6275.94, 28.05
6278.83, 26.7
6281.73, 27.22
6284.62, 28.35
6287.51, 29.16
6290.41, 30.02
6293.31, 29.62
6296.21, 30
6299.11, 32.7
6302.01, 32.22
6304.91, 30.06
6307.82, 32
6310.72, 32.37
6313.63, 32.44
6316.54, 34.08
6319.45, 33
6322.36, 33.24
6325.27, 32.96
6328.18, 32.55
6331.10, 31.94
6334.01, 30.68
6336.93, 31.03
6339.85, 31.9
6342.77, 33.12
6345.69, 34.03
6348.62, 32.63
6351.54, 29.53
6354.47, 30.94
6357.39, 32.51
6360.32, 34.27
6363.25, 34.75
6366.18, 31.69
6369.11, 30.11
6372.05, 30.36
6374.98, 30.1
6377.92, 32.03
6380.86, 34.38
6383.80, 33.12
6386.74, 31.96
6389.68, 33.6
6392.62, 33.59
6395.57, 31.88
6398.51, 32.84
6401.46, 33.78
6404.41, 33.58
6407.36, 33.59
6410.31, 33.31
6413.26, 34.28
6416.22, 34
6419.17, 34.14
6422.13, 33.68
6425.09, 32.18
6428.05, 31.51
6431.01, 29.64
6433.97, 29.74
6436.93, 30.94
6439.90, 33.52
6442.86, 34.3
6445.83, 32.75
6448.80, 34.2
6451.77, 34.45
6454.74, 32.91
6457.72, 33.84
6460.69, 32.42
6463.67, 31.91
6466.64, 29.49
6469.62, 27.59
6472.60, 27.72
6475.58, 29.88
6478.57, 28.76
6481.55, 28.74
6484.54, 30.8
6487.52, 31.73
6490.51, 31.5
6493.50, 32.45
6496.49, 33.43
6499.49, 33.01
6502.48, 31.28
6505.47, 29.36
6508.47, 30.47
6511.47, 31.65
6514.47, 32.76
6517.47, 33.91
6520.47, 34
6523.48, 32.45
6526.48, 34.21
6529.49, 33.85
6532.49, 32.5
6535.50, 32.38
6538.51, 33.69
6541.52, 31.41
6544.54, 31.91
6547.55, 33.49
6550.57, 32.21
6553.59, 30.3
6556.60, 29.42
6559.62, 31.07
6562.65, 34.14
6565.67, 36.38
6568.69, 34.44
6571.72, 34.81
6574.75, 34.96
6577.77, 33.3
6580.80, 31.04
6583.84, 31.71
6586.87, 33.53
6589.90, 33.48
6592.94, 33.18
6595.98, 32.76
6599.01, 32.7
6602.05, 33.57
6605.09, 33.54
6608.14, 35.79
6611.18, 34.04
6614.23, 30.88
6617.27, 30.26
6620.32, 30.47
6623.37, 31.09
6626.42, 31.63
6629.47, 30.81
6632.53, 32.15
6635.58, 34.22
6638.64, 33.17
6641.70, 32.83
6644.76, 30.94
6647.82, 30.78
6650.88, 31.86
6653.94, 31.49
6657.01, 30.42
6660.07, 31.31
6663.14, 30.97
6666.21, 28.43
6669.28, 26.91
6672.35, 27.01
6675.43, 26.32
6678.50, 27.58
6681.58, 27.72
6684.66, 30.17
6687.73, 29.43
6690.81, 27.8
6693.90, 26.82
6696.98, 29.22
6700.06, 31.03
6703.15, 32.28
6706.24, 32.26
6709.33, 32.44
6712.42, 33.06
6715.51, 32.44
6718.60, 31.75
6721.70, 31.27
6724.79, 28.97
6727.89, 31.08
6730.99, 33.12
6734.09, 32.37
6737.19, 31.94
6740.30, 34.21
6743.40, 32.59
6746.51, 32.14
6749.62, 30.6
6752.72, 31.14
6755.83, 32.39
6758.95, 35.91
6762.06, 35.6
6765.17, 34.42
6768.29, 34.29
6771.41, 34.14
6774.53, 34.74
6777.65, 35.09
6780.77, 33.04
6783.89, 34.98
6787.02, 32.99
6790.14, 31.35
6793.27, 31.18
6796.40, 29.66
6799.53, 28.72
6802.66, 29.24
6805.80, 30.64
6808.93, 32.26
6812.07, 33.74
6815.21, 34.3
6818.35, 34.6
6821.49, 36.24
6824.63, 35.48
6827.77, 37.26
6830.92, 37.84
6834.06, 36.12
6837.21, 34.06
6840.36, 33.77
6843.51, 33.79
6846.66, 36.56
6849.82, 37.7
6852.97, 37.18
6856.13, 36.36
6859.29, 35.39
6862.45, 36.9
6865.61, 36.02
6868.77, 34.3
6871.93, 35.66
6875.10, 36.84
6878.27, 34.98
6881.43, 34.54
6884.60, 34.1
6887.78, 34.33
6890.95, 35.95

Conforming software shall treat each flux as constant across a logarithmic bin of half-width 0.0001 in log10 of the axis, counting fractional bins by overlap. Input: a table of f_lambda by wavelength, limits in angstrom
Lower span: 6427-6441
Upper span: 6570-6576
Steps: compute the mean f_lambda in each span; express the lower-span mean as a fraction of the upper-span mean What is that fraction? 0.89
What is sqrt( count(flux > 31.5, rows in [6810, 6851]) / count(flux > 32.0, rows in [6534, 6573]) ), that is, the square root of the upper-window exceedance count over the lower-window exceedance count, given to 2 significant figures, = 1.3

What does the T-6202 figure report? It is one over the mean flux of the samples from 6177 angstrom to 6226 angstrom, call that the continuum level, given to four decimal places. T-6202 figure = 0.0299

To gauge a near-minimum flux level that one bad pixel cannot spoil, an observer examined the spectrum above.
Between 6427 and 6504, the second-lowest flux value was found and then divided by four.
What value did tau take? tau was 6.93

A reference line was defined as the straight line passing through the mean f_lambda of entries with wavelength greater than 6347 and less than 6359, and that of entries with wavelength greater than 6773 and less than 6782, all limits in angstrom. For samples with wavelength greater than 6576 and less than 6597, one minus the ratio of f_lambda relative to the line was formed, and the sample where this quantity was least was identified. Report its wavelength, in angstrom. 6586.87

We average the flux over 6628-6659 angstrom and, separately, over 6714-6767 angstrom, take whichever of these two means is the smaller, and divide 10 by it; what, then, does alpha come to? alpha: 0.314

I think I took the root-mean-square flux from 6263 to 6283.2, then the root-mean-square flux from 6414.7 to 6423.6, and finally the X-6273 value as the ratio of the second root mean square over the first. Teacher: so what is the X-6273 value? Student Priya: 1.22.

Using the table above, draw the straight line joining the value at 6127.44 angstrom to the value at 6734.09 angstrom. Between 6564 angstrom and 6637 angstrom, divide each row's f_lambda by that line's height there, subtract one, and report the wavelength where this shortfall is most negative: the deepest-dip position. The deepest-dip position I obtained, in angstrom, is 6617.27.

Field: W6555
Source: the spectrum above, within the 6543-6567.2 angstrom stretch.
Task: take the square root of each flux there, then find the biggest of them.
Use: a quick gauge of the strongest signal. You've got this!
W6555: 6.03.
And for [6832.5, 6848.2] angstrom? 6.05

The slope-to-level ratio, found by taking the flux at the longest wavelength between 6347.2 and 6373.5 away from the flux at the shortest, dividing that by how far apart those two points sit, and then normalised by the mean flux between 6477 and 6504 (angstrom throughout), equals -0.0031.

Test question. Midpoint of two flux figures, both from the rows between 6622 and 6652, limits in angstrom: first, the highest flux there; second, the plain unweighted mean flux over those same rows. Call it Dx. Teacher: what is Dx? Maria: 33.1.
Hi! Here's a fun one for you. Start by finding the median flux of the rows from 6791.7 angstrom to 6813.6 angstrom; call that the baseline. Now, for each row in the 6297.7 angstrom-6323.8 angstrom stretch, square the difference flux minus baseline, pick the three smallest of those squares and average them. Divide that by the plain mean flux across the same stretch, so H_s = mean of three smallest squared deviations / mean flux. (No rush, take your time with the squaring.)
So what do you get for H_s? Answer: 0.048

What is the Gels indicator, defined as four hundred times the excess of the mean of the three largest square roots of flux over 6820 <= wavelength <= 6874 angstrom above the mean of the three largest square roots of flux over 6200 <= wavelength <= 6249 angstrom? 76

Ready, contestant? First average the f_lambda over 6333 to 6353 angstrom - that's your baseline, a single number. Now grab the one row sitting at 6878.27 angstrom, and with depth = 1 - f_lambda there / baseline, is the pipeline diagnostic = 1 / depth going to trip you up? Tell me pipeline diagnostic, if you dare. -10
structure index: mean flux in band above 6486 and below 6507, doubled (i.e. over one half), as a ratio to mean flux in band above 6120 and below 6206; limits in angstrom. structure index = 1.97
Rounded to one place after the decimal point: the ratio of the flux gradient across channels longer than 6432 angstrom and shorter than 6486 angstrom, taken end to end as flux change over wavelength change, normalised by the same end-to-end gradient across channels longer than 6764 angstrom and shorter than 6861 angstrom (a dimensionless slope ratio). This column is 2.0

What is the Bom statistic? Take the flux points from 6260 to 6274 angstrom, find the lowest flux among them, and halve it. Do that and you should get 13.8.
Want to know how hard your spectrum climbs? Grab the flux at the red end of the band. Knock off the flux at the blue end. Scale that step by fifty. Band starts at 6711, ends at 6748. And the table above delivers -46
